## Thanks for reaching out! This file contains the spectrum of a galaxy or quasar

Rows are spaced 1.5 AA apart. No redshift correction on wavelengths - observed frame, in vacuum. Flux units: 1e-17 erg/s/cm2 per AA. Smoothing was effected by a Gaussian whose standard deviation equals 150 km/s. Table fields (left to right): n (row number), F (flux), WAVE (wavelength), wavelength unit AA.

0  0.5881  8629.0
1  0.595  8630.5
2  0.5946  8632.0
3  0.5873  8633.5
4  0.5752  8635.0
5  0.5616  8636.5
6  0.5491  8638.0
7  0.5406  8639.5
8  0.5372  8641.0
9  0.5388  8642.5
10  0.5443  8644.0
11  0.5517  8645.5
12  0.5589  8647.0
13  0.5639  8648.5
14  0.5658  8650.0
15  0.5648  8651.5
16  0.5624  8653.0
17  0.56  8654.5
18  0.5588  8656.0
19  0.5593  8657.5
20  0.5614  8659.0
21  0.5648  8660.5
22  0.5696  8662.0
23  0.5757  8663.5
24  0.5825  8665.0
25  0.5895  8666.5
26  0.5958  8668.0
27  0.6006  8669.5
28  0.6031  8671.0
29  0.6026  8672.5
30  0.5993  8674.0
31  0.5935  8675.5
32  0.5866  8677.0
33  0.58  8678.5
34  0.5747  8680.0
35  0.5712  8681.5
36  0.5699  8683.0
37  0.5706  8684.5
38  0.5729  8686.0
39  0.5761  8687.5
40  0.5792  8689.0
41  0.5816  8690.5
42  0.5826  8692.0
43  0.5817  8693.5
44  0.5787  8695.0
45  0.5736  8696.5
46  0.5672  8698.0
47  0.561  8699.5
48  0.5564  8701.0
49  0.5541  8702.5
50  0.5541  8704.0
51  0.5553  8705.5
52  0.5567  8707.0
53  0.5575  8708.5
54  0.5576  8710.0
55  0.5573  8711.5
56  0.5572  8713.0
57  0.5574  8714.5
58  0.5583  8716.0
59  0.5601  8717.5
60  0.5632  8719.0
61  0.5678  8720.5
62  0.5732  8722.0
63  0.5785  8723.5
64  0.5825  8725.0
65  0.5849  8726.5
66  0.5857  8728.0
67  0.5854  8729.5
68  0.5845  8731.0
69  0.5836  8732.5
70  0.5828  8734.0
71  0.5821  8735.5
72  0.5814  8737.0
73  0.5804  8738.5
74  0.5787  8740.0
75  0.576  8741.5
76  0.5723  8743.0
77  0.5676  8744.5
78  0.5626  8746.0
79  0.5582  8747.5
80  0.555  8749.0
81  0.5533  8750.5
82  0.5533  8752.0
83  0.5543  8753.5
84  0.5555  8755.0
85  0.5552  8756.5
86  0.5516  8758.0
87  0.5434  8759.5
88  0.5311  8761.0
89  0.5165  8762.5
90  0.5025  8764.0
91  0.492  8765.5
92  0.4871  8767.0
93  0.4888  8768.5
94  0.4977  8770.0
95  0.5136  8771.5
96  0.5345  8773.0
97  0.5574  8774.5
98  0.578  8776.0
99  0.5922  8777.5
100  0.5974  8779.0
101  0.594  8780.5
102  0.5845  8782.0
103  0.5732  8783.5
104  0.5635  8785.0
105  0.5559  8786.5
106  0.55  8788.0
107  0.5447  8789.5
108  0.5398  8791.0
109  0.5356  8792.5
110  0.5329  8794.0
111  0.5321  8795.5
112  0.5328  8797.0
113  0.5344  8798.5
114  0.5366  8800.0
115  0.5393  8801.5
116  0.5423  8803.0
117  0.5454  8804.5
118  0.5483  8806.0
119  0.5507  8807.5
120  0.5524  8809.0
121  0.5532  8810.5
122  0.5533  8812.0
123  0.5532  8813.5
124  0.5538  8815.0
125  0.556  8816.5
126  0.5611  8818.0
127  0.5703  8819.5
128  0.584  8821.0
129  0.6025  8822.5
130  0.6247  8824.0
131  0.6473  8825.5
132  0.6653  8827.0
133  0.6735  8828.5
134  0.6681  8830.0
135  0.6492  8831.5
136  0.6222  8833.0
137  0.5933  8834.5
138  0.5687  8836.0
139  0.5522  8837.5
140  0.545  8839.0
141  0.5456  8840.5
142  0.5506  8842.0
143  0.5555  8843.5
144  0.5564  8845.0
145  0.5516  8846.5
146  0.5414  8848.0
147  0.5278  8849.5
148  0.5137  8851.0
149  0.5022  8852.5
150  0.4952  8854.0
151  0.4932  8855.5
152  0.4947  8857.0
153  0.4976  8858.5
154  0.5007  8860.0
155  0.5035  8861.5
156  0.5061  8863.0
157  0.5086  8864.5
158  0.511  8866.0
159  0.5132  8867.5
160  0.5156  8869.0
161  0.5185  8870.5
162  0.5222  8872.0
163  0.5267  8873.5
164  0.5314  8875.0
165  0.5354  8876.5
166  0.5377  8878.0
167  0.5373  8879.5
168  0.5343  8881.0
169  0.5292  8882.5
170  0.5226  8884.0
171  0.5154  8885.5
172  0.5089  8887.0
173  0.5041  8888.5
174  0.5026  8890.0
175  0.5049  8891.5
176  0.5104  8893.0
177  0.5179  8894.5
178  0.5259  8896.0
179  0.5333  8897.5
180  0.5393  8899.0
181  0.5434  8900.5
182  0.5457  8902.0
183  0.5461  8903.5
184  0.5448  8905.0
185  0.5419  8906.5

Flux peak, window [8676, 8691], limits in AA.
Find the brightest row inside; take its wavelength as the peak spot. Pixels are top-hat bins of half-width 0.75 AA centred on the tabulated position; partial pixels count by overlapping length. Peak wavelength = 8677.0 AA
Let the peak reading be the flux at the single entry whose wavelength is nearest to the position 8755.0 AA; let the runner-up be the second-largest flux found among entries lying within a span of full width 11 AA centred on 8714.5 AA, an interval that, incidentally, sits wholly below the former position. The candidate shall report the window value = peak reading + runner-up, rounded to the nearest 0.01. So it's 1.12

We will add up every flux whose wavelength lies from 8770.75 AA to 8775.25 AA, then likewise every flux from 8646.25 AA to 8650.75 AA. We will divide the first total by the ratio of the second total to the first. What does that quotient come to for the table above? 1.53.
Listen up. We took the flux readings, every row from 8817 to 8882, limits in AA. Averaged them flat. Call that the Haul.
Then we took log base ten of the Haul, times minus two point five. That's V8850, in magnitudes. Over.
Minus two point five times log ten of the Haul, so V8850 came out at 0.64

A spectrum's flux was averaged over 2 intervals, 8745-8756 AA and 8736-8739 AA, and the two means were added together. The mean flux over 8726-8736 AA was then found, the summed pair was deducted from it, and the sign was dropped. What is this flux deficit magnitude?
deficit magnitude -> 0.55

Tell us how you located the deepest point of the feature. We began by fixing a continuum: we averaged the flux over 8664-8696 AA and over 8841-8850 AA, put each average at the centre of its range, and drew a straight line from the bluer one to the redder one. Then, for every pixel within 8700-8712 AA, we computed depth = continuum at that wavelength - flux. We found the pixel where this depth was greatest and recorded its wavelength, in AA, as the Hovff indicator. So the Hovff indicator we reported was 8702.5 AA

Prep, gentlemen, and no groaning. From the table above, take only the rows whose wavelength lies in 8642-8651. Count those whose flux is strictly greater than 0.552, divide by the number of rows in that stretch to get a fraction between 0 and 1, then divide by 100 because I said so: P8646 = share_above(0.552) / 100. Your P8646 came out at 0.0050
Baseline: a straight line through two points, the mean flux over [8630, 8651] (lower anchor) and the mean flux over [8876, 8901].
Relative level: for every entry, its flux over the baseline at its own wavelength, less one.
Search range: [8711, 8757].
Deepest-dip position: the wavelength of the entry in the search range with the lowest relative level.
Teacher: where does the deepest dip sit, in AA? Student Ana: 8711.5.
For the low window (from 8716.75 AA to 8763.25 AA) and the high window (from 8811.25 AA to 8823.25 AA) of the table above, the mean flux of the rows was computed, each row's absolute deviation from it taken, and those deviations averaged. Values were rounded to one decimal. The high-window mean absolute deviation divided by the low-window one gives 1.0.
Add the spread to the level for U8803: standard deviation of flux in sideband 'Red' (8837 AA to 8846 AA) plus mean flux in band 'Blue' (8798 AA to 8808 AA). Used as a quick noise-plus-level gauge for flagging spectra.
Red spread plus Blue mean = 0.547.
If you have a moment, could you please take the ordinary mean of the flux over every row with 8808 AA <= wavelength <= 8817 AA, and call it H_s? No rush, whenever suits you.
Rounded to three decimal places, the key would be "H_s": 0.554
